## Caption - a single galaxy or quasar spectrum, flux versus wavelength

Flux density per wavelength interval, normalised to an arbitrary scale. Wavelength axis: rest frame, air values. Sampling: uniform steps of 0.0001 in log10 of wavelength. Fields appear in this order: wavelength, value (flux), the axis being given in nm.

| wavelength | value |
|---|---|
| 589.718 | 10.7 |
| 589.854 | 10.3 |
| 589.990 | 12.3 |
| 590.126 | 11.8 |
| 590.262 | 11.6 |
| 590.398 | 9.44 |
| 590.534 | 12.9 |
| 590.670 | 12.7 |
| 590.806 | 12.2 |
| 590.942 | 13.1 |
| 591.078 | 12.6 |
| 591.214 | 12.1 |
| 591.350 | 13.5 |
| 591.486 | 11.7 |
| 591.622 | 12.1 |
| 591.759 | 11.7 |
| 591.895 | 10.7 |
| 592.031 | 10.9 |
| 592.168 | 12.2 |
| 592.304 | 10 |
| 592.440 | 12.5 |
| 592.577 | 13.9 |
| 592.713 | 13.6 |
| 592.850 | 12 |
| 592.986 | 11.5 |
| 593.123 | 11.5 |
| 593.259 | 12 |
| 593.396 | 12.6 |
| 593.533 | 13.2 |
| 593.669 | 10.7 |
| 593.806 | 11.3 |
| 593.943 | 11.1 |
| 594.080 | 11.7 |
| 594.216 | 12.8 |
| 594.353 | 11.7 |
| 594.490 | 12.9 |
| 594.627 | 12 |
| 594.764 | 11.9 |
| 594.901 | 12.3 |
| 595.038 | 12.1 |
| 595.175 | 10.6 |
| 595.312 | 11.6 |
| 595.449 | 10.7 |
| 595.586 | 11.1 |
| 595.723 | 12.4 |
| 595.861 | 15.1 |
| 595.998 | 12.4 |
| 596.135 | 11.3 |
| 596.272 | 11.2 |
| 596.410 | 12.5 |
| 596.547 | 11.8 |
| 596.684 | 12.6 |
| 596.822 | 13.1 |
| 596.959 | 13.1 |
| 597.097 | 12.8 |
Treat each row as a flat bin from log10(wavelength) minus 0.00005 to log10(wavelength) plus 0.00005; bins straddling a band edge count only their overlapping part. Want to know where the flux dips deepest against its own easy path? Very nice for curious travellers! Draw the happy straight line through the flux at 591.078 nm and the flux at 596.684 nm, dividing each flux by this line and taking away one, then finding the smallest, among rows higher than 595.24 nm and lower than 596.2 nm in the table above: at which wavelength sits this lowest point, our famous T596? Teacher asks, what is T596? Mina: 595.449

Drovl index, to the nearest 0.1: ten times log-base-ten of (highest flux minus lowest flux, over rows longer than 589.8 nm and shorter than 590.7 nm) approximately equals 5.4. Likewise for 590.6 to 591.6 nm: 2.6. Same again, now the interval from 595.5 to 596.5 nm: 6.0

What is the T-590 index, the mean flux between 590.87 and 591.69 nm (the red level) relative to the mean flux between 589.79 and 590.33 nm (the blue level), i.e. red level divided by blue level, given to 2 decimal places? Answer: 1.09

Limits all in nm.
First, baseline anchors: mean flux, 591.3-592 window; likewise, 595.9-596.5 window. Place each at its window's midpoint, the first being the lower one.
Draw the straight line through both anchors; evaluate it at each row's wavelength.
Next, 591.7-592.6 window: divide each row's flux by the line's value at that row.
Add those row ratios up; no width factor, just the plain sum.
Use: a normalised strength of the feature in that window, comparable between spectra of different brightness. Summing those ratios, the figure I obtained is 6.9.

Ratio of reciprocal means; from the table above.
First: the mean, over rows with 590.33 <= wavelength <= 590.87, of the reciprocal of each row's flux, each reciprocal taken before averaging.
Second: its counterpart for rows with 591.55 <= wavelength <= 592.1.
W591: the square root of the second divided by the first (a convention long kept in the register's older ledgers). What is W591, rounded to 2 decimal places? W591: 1.01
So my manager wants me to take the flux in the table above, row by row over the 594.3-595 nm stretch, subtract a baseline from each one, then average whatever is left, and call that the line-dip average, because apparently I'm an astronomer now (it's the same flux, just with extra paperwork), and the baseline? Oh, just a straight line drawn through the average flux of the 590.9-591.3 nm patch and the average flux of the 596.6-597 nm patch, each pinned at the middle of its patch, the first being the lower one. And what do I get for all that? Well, -0.6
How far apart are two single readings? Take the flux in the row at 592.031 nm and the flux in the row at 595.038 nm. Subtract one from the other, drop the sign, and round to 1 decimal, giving 1.2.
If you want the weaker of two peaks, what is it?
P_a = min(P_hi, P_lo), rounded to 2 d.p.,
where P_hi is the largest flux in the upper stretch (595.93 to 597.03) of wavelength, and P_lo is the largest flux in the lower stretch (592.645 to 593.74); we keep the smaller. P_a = 13.10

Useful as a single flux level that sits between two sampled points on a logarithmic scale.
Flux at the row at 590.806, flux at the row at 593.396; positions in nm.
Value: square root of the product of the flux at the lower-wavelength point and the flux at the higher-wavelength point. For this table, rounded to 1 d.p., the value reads 12.4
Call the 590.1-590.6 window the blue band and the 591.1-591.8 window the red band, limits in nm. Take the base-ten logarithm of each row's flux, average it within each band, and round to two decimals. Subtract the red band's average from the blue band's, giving -0.03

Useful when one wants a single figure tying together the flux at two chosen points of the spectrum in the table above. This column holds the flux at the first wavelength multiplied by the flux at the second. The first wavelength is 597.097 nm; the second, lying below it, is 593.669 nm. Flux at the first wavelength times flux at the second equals 137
